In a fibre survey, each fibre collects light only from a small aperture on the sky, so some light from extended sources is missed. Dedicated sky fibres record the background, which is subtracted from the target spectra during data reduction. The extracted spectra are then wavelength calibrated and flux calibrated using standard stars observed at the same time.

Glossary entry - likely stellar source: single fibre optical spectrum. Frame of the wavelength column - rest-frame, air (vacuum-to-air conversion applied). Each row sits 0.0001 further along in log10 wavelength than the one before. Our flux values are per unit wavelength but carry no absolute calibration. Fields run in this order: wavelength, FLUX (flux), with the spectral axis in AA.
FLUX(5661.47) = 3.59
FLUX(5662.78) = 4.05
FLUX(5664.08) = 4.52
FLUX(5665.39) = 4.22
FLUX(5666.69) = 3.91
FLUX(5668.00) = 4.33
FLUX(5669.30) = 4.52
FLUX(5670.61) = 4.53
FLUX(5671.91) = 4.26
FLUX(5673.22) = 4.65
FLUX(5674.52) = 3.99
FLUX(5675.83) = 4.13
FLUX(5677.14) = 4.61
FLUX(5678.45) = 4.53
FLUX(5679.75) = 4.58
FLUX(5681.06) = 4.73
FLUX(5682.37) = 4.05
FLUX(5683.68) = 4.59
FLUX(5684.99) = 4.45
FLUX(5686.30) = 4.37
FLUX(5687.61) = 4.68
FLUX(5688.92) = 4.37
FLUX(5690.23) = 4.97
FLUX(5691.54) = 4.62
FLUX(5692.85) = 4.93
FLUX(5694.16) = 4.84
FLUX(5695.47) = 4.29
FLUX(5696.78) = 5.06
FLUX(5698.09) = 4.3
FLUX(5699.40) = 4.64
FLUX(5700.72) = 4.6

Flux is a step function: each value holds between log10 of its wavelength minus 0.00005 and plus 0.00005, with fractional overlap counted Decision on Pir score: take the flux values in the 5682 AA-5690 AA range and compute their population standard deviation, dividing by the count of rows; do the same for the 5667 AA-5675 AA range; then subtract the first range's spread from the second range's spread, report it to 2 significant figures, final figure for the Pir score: 0.018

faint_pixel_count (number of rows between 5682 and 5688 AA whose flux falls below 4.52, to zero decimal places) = 3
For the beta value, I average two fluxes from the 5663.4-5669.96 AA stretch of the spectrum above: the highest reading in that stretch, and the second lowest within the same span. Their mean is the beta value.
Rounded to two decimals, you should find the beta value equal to 4.37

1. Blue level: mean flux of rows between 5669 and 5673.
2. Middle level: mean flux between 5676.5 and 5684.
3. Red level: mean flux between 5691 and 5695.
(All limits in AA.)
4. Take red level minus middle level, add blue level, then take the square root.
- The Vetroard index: 2.17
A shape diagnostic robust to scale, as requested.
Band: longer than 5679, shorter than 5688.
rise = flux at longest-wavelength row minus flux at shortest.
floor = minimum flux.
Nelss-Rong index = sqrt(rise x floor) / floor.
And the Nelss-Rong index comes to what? 0.16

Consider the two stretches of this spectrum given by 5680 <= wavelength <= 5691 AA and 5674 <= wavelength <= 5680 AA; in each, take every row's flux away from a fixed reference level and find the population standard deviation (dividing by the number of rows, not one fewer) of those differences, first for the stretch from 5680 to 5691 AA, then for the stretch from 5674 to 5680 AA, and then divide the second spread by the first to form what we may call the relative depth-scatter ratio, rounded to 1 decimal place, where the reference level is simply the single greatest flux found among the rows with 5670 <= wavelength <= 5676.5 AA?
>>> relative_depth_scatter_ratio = 1.0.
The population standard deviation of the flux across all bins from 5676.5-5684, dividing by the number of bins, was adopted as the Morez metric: 0.217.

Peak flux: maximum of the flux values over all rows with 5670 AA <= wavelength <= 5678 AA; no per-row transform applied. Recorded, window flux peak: 4.65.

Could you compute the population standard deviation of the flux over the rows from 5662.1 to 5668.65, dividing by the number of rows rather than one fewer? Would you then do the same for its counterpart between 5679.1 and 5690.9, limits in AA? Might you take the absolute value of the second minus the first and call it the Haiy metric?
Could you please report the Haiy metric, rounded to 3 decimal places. 0.035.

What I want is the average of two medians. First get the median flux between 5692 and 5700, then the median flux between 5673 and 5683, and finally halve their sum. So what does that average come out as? 4.65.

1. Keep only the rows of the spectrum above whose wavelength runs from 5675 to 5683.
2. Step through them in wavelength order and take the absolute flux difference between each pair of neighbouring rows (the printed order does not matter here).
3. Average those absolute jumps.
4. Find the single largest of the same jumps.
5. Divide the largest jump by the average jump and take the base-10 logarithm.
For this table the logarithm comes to 0.373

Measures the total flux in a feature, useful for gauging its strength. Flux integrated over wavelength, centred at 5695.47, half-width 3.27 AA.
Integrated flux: 30.7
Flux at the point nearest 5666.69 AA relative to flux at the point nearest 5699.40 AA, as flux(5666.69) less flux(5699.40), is -0.73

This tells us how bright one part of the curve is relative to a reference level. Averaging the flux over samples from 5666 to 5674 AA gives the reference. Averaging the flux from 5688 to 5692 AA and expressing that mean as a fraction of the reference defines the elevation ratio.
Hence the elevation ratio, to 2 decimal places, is 1.07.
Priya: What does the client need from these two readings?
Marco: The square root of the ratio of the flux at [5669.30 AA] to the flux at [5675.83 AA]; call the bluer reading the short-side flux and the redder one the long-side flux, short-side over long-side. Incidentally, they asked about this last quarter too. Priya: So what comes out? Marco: 1.046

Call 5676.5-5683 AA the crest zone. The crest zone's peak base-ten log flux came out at 0.675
